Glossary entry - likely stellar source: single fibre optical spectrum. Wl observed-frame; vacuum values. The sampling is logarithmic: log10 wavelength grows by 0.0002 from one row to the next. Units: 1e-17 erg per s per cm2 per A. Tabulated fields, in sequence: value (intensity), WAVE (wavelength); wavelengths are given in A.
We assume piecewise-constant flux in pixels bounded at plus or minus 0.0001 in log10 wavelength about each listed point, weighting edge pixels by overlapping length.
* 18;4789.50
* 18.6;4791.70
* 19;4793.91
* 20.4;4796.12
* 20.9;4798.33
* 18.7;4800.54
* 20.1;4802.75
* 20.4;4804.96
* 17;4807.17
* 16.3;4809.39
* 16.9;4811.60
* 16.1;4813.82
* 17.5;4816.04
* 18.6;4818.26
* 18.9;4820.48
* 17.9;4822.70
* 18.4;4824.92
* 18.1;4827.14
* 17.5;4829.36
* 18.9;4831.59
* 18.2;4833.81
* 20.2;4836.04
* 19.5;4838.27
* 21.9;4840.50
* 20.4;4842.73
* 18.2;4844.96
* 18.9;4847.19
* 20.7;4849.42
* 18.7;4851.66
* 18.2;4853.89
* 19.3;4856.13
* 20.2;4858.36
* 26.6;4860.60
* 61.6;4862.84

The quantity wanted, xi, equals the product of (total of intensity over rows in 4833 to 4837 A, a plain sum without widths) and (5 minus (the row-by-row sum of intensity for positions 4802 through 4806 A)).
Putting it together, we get -1363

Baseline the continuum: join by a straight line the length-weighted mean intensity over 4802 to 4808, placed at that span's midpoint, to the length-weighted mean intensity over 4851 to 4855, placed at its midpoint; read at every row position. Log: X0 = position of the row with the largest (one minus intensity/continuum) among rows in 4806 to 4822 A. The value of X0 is 4813.82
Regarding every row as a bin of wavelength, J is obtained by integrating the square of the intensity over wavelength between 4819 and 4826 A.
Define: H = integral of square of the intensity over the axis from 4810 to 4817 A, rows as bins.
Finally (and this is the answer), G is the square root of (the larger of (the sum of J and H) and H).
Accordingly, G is 66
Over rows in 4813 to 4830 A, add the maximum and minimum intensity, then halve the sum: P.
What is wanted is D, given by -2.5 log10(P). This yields -3.11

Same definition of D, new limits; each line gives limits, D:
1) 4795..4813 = -3.17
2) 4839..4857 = -3.26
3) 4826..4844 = -3.24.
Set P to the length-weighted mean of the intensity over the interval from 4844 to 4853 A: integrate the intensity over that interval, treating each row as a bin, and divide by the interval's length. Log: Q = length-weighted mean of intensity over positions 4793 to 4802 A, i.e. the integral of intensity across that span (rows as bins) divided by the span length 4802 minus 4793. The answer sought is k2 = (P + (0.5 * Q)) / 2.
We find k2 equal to 14.5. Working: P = 19.1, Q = 19.8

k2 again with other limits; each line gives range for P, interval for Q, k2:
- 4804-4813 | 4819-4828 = 13.4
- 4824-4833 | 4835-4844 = 14.2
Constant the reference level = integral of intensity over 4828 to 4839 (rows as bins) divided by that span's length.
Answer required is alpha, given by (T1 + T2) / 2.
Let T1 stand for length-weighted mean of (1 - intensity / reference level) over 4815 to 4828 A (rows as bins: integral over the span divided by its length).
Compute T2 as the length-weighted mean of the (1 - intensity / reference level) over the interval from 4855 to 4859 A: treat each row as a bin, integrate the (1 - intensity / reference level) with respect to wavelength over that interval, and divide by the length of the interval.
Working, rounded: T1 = 0.031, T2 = -0.05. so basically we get -0.01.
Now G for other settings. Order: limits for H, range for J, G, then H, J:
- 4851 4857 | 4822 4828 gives 64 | 2102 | 1978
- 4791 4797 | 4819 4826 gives 68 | 2247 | 2374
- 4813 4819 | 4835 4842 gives 69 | 1819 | 2955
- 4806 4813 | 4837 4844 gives 70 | 1964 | 2959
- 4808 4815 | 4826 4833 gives 65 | 1897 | 2315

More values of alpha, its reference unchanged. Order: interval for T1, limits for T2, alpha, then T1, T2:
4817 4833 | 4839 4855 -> -0.01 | 0.027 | -0.04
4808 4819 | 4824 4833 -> 0.06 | 0.095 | 0.03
